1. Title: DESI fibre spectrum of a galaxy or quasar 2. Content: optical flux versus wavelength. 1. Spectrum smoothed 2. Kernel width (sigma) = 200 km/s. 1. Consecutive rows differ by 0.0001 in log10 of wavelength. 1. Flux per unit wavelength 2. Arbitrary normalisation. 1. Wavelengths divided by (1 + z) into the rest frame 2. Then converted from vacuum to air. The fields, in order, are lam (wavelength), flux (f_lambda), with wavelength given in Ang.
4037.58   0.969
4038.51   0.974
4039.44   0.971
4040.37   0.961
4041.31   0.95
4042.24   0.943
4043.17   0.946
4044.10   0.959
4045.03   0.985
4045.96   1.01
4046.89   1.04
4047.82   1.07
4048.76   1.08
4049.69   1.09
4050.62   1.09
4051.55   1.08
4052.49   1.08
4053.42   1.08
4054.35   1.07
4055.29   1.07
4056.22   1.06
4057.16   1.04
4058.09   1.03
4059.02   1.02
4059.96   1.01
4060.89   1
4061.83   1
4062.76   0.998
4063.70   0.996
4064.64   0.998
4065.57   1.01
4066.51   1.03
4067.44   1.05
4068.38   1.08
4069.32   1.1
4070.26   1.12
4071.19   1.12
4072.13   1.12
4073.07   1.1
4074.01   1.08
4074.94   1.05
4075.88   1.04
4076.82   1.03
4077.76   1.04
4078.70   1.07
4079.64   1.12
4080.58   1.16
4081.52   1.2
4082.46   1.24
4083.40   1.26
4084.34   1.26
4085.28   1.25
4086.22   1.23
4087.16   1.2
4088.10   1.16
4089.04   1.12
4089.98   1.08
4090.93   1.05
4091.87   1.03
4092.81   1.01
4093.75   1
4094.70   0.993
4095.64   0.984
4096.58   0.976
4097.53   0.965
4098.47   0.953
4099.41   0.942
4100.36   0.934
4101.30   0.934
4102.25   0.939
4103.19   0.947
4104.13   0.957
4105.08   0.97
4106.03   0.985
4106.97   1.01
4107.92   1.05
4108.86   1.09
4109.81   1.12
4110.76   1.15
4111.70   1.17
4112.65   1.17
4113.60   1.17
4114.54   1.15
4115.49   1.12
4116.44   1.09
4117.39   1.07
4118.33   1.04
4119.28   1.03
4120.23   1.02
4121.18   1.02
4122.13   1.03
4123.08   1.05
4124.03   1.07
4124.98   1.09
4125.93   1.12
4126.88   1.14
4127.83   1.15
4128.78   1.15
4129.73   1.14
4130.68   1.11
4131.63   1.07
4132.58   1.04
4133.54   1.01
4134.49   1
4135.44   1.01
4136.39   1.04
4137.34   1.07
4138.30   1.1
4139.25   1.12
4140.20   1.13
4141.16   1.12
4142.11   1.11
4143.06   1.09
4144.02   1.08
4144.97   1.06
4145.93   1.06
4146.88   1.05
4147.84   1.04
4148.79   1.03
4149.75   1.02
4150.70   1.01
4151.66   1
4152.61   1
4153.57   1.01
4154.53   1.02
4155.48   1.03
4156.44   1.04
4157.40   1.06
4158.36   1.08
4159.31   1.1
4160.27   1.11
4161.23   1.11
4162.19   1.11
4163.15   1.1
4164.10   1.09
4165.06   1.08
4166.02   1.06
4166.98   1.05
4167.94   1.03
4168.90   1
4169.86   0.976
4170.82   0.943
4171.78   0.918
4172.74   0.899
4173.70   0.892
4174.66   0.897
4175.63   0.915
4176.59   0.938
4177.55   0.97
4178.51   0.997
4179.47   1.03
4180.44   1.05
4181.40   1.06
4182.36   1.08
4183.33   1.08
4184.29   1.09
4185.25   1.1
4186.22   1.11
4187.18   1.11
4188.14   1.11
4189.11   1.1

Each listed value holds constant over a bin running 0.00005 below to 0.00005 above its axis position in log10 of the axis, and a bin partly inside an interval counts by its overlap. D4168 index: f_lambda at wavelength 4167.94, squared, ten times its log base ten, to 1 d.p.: 0.3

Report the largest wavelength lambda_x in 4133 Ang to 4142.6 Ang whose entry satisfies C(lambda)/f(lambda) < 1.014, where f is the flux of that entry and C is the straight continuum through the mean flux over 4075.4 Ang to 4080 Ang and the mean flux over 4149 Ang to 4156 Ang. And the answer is 4142.11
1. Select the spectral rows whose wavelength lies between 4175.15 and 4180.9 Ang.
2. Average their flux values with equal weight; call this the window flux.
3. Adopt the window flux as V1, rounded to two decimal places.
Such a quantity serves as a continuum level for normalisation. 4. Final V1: 0.98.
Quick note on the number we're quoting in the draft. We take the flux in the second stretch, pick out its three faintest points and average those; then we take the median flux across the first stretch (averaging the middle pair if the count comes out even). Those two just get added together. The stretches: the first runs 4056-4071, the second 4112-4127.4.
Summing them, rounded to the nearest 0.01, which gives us 2.05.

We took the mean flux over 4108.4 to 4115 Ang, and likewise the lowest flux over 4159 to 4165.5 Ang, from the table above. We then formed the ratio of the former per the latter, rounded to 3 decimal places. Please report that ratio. 1.061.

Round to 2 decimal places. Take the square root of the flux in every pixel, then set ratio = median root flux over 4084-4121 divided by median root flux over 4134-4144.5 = 0.98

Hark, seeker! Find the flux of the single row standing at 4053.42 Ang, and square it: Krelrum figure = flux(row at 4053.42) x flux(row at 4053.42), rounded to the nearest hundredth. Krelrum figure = 1.17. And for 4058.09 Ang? 1.06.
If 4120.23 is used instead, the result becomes 1.04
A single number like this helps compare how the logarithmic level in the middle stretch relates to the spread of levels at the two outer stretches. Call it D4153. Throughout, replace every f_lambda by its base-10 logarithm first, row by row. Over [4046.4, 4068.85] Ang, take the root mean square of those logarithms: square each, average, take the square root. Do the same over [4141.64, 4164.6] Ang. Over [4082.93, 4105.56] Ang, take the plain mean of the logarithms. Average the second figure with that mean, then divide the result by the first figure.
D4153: 1.00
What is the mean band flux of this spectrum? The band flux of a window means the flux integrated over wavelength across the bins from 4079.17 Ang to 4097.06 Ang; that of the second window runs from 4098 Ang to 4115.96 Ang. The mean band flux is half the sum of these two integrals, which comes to 19.4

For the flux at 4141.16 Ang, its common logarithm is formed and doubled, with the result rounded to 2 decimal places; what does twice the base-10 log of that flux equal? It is 0.10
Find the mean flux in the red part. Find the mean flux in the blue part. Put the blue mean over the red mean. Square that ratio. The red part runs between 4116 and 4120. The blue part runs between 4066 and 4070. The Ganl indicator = 1.0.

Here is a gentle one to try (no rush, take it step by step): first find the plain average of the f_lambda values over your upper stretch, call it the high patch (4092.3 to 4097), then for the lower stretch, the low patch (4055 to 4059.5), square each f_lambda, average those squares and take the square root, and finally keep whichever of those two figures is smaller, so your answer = 0.99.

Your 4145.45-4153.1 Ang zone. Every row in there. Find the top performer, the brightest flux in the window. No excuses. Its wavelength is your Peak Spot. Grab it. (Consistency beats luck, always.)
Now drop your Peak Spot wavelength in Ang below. 4145.93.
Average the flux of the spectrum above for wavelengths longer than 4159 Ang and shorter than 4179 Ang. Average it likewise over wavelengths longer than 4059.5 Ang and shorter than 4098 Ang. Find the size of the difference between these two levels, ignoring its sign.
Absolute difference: 0.07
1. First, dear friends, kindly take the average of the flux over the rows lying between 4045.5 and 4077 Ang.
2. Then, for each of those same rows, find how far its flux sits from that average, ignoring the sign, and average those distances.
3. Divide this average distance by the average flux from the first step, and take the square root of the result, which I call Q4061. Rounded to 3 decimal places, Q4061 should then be 0.178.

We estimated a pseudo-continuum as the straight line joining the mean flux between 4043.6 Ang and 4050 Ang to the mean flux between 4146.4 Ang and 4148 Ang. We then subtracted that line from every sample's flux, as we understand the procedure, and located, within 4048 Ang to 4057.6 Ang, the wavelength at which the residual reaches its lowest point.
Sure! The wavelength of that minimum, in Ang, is 4057.16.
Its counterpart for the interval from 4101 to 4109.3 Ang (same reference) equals 4101.30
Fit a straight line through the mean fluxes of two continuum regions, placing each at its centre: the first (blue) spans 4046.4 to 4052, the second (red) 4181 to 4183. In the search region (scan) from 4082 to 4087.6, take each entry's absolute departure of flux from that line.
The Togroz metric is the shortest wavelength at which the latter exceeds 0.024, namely 4082.46 Ang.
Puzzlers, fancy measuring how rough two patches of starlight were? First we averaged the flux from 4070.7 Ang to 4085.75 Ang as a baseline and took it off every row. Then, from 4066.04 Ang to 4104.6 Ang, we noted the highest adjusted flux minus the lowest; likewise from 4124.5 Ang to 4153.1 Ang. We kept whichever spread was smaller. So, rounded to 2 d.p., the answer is 0.15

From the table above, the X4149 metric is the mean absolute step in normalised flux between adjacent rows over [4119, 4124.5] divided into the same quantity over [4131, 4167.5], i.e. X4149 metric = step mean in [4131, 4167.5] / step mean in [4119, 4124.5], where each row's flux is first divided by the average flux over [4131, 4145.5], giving 1.1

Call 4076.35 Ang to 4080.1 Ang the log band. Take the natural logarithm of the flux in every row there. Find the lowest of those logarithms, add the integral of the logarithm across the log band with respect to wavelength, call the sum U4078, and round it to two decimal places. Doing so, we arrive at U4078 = 0.26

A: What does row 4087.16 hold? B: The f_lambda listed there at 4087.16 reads 1.2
